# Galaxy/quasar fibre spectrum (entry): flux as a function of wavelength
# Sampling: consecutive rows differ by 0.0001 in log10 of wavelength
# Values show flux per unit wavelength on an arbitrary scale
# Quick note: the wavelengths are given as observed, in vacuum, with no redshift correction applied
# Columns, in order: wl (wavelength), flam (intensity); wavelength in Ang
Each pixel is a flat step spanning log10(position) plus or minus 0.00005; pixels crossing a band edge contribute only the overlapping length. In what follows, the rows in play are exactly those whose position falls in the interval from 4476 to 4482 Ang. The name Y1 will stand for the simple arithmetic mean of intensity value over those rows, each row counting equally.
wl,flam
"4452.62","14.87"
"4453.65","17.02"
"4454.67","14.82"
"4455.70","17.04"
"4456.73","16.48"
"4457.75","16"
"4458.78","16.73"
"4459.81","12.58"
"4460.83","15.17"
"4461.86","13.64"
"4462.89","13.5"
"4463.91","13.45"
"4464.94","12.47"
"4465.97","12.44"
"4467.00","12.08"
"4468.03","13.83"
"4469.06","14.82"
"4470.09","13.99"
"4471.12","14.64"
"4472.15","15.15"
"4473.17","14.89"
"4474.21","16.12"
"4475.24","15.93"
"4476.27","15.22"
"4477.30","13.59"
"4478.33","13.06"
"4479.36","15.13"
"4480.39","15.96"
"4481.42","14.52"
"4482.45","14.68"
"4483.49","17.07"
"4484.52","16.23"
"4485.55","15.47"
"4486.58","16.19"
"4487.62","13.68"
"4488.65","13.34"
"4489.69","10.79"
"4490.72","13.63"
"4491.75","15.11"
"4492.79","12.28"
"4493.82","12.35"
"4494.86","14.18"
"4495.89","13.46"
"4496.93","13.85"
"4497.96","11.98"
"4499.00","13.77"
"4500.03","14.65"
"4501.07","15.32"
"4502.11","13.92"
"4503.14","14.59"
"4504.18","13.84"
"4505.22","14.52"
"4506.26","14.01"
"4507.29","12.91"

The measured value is 14.6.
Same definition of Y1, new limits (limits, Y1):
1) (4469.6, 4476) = 15.1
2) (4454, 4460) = 15.6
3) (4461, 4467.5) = 12.9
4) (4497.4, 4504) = 14.0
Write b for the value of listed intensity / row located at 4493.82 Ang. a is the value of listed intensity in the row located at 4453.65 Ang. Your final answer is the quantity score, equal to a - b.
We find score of 4.7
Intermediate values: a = 17.02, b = 12.35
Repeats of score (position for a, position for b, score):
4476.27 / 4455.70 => -1.8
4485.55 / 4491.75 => 0.4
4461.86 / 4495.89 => 0.2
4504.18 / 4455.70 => -3.2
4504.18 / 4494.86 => -0.3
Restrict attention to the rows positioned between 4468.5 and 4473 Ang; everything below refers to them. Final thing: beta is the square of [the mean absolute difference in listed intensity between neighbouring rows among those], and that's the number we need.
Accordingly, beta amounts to 0.44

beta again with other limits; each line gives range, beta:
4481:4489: 1.22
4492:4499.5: 1.24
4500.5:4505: 0.88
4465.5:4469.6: 1.07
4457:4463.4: 3.34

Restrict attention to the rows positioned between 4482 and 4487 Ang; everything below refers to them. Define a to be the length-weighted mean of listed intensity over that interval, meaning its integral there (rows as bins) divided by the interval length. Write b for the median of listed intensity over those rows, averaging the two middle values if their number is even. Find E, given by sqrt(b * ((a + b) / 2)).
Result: 16.1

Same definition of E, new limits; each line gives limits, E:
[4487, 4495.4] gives 13.4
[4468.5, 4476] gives 14.9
